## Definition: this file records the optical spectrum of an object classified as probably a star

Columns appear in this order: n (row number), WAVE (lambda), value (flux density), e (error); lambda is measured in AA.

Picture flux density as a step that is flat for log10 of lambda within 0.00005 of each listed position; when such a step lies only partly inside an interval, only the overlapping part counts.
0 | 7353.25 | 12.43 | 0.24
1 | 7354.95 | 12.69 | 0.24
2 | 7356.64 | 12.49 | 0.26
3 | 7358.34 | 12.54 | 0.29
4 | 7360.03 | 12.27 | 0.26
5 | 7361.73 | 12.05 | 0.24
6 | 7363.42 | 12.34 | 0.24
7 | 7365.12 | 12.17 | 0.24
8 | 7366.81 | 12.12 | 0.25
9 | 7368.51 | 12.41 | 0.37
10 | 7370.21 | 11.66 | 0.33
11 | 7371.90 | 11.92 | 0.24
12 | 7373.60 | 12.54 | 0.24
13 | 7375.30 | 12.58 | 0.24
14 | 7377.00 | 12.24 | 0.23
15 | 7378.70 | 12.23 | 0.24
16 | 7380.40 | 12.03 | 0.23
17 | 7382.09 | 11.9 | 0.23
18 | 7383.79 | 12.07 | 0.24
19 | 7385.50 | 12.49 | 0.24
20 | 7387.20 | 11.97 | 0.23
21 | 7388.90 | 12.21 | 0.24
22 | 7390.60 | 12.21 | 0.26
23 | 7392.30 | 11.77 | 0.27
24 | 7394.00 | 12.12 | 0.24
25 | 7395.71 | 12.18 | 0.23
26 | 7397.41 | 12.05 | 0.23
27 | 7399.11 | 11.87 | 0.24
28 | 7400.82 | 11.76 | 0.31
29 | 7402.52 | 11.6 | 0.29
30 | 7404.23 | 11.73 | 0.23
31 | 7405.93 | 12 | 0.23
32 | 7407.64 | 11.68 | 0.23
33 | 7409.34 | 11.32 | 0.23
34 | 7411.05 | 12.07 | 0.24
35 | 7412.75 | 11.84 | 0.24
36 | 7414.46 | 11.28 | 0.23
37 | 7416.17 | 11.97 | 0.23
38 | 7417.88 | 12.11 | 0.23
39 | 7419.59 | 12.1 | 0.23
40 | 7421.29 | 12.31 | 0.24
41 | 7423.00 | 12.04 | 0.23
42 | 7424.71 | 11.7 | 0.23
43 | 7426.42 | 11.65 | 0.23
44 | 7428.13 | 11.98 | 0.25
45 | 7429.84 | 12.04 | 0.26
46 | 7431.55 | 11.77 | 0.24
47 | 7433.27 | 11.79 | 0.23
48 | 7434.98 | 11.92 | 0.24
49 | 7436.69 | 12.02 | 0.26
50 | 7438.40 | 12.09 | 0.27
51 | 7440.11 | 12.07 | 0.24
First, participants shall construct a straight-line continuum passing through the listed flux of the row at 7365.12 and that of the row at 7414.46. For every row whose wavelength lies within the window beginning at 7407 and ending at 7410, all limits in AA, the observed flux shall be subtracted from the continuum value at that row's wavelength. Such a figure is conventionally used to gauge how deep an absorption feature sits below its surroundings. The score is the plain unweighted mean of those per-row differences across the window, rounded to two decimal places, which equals -0.11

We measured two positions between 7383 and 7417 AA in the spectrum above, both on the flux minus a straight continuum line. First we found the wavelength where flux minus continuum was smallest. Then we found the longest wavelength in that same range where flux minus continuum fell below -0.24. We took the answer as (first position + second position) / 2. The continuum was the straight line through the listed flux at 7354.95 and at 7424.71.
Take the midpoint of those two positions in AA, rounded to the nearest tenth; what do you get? 7411.9 AA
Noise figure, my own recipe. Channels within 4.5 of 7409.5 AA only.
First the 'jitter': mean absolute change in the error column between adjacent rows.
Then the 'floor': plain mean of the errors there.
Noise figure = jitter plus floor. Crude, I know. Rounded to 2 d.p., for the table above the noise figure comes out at 0.24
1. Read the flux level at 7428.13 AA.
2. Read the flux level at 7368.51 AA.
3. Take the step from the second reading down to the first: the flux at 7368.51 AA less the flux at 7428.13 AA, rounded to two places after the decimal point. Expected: 0.43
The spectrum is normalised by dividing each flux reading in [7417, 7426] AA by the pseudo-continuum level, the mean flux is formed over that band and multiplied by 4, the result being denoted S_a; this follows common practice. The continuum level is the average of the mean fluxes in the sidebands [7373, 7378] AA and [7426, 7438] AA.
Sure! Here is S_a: 3.96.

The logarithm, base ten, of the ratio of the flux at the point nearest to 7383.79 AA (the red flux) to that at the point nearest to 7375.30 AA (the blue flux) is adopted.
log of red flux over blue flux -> -0.018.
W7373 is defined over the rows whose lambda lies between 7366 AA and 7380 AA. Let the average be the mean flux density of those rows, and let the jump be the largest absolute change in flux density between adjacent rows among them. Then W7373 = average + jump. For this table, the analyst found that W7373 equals 13.0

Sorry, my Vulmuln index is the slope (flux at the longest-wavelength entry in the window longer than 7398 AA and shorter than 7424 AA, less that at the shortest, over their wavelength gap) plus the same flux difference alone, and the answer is 0.2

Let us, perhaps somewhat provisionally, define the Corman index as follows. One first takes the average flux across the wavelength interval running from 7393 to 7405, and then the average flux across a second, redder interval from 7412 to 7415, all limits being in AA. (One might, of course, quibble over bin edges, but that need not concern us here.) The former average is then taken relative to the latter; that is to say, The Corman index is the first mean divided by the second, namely 1.03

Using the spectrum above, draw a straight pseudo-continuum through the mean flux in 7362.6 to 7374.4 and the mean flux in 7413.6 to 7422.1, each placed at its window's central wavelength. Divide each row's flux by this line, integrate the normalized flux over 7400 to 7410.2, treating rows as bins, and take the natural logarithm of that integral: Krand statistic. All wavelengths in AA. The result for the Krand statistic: 2.30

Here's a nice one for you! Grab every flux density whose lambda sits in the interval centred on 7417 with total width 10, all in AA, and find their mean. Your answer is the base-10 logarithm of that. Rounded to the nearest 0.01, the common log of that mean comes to 1.08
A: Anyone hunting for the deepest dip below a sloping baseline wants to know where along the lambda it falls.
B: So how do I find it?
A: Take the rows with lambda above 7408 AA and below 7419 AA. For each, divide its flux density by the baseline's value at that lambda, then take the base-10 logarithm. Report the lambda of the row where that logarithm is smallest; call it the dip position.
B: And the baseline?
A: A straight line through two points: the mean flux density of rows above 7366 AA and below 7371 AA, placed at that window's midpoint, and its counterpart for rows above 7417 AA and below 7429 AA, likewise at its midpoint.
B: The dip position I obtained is 7414.46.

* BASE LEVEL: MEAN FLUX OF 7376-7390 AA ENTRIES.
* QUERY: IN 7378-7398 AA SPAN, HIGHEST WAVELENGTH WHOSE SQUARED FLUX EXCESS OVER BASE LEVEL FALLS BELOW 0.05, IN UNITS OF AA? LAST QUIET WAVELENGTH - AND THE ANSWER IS 7397.41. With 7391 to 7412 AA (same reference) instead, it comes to 7411.05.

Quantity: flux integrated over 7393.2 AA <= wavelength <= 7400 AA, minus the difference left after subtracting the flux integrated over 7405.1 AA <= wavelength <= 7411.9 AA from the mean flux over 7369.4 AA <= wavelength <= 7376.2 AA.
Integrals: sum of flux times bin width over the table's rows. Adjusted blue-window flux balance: 150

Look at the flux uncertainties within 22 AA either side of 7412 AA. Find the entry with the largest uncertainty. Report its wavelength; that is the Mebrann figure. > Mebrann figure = 7400.82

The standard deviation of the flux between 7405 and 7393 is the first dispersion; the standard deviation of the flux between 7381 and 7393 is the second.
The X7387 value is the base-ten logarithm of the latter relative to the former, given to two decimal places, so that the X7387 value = 0.04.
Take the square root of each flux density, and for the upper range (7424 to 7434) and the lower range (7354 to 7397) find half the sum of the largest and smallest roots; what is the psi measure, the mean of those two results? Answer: 3.47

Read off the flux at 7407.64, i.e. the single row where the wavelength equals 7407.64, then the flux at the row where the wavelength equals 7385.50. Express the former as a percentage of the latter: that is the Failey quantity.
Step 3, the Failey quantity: 94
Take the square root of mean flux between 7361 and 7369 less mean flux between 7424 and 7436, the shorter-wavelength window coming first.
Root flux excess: 0.62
